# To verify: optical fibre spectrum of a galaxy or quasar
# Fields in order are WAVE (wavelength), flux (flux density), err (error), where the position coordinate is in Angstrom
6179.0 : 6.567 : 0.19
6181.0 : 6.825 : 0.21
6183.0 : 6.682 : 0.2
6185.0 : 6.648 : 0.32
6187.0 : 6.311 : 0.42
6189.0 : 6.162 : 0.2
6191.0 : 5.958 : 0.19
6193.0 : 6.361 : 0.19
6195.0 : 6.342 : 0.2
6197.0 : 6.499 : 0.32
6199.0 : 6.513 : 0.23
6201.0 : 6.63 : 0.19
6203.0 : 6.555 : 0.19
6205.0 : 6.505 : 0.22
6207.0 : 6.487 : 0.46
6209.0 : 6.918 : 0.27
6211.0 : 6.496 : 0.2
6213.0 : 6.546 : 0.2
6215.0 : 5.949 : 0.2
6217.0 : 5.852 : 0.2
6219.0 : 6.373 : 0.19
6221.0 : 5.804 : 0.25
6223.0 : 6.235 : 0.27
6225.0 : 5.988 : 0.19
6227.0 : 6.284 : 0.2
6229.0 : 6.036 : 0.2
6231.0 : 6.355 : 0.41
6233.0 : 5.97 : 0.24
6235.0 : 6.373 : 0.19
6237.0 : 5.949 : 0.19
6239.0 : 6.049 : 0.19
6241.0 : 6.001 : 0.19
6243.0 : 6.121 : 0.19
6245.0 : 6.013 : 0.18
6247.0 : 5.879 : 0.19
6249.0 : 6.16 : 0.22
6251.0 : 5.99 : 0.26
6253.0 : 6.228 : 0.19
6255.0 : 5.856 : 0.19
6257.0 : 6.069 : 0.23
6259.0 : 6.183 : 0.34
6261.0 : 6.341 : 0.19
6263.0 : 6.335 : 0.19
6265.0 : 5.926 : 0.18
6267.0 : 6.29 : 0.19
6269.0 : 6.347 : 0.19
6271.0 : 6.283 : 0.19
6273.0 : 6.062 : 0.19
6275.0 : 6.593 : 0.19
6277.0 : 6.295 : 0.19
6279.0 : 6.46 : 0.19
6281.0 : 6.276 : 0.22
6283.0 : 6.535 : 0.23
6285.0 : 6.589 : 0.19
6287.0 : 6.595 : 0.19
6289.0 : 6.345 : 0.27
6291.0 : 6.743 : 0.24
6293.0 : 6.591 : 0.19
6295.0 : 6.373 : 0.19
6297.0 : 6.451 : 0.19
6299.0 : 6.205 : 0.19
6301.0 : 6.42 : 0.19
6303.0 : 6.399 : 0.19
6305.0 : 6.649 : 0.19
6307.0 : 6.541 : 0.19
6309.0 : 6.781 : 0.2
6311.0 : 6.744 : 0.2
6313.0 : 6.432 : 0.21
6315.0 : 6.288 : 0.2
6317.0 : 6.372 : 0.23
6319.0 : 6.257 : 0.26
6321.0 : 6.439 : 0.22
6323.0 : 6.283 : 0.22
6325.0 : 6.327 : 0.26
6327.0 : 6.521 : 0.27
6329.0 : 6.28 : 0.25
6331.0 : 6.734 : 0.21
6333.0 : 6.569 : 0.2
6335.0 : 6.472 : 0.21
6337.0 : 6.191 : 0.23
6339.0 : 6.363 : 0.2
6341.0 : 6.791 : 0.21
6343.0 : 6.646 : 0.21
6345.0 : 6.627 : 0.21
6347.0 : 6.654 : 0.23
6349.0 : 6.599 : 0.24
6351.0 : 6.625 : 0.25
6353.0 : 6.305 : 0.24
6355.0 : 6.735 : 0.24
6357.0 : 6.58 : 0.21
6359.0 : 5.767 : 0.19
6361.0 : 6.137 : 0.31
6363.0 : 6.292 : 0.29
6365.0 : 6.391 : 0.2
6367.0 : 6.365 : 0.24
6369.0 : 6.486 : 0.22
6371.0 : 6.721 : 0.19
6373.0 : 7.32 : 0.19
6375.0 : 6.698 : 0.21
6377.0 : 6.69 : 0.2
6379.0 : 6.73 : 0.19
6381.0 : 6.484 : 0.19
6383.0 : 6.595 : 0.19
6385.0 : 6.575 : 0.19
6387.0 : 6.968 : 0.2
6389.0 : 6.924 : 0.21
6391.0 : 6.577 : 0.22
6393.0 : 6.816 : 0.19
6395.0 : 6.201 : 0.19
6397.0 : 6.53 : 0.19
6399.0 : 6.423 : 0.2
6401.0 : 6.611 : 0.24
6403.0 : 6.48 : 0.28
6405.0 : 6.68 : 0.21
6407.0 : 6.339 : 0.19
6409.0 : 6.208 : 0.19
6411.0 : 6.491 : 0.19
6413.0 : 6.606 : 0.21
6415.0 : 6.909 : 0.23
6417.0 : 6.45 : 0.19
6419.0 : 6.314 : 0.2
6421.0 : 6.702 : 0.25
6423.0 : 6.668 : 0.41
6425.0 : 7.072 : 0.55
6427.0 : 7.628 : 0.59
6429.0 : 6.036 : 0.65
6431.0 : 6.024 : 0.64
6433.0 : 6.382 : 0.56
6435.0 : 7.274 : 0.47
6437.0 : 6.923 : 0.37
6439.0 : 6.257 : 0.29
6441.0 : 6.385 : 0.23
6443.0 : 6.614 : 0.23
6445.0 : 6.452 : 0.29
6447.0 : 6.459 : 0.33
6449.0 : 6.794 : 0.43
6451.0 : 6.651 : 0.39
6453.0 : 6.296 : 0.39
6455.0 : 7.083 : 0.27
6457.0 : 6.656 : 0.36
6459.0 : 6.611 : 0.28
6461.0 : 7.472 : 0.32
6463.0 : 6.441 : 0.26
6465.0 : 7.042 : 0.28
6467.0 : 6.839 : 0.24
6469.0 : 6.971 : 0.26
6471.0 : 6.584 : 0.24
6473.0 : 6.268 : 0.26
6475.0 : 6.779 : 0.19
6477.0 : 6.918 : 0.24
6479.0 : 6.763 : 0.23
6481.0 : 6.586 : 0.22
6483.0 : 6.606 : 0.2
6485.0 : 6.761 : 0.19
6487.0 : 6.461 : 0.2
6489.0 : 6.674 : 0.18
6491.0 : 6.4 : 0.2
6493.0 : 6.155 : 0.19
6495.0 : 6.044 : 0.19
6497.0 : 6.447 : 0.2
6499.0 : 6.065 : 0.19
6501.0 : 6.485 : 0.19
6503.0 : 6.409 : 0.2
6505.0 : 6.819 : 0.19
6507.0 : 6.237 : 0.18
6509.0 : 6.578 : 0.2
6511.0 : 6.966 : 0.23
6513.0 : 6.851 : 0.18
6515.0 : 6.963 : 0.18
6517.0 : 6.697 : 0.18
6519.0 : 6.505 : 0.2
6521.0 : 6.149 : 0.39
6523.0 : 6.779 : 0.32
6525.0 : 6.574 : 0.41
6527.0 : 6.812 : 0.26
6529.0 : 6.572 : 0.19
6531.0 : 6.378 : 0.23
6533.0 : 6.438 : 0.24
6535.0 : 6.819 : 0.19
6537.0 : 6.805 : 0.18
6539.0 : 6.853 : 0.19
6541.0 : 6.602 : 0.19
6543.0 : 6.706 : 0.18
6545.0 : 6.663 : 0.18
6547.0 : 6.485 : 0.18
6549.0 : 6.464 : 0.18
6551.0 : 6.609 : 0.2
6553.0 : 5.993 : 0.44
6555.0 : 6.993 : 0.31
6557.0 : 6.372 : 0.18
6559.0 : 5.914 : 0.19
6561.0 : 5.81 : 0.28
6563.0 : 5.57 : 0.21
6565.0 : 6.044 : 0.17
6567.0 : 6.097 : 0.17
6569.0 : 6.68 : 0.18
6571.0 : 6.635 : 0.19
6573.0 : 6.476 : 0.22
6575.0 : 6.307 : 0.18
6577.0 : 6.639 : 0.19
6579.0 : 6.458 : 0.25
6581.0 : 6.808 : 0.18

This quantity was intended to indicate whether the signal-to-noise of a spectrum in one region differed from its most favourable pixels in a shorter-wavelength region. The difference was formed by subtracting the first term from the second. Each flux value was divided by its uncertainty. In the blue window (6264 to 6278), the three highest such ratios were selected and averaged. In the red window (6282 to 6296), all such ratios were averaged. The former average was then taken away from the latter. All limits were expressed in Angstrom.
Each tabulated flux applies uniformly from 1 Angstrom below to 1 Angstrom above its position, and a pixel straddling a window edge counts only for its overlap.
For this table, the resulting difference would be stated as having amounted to -3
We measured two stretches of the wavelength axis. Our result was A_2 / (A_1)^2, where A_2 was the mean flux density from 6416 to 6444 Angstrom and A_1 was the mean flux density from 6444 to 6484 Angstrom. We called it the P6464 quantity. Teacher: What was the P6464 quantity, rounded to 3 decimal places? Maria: 0.147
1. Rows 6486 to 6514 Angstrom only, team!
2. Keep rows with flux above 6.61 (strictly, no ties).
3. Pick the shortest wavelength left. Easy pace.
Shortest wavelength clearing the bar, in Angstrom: 6489.0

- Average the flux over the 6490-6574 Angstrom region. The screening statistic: 6.47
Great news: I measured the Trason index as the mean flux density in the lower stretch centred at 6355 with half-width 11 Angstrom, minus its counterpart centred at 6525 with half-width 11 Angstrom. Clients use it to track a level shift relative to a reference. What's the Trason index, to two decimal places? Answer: -0.18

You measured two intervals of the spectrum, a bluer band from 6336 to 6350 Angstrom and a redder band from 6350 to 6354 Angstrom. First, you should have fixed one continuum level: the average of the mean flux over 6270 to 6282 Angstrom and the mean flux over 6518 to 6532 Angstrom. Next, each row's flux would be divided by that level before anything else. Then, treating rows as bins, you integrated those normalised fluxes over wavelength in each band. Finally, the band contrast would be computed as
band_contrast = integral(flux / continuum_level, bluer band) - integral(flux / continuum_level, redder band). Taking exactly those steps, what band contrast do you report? 10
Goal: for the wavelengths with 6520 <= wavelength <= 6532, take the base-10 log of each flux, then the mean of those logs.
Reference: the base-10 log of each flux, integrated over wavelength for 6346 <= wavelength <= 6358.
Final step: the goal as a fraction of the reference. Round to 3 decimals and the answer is 0.083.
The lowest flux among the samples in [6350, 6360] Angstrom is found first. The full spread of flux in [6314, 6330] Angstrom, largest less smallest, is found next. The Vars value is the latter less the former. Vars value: -5.5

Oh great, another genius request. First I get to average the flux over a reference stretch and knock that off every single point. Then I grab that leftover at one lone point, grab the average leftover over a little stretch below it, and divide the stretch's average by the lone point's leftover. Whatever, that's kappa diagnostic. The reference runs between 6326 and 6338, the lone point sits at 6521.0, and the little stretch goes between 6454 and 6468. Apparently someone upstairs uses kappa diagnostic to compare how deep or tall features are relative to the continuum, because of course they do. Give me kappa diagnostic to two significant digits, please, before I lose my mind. -1.3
